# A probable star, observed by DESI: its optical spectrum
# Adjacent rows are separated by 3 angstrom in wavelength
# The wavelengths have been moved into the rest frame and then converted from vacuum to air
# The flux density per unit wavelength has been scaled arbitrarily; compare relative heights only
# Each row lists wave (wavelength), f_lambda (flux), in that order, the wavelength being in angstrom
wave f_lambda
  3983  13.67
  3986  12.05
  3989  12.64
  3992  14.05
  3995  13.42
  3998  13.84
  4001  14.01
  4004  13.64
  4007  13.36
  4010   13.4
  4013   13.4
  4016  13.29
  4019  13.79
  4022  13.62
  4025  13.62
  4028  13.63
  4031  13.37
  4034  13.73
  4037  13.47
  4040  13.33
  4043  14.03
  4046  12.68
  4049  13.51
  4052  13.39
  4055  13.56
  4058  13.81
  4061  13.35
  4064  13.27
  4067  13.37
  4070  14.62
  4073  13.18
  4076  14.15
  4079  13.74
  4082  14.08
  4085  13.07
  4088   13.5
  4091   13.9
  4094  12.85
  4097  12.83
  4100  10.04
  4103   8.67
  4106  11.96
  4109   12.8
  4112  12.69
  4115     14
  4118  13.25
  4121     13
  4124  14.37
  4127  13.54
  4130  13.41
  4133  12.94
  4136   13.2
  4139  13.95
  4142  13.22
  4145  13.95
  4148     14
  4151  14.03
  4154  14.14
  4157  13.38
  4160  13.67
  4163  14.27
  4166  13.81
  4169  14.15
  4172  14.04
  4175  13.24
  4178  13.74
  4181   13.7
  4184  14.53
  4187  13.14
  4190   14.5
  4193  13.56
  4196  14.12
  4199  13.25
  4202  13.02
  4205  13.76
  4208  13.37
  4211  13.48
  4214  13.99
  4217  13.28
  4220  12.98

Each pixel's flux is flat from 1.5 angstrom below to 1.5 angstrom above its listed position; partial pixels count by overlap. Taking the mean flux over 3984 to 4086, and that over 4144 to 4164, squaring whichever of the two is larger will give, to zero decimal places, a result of 194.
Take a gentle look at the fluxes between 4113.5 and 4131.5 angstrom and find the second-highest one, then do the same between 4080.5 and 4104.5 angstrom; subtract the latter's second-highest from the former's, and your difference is 0.1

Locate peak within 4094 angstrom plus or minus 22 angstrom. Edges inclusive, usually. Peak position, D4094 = 4076 angstrom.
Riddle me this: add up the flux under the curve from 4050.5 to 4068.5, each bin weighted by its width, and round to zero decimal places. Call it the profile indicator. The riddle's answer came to 242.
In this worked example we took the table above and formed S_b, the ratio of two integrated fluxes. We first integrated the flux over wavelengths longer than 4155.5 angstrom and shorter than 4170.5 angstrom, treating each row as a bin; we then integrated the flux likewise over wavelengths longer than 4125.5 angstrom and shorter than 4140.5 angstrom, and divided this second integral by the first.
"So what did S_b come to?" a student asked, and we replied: 0.97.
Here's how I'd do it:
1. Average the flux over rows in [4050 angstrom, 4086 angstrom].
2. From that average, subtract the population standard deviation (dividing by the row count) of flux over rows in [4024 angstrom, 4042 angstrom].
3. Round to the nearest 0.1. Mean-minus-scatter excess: 13.5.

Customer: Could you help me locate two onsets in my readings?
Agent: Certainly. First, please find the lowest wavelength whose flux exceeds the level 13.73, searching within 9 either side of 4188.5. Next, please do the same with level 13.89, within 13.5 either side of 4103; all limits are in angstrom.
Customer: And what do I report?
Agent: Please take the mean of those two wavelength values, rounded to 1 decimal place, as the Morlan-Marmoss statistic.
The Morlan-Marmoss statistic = 4137.5 angstrom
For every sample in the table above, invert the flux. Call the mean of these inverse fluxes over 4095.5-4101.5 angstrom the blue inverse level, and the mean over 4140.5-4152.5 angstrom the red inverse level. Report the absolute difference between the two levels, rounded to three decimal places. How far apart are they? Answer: 0.016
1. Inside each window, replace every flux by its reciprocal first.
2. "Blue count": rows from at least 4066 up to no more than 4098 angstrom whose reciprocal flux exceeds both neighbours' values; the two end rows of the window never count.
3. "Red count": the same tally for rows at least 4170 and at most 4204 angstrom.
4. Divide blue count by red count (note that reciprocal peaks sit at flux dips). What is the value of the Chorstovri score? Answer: 0.75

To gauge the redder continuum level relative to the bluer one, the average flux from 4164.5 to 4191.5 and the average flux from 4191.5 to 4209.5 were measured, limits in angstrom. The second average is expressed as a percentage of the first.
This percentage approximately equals 97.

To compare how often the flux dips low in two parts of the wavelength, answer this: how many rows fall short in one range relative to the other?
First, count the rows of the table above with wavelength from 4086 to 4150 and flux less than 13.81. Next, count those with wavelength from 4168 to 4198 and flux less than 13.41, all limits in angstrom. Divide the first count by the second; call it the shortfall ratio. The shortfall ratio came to 7.5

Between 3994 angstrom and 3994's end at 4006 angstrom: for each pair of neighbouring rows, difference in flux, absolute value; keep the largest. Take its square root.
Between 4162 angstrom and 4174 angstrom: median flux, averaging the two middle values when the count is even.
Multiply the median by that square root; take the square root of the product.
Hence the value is 3.0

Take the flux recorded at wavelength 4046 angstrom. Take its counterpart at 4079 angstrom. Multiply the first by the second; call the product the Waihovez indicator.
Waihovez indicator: 174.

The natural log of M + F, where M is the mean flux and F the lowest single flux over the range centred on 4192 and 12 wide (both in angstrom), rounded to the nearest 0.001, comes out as 3.295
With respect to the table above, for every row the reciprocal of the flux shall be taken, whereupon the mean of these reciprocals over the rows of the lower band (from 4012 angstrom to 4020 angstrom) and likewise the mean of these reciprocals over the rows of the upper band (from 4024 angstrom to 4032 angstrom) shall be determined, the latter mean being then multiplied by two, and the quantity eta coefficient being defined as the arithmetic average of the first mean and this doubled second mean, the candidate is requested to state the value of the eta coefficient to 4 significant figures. 0.1109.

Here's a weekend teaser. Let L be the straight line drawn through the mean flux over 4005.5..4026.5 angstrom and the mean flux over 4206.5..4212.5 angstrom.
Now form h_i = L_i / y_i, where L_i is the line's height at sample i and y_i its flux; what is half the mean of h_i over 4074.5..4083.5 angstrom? 0.482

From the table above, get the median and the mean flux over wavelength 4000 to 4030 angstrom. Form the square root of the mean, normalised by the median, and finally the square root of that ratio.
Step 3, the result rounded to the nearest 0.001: 0.520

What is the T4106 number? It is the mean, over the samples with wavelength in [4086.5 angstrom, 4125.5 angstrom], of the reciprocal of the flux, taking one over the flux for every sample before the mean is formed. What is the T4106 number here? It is 0.0808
